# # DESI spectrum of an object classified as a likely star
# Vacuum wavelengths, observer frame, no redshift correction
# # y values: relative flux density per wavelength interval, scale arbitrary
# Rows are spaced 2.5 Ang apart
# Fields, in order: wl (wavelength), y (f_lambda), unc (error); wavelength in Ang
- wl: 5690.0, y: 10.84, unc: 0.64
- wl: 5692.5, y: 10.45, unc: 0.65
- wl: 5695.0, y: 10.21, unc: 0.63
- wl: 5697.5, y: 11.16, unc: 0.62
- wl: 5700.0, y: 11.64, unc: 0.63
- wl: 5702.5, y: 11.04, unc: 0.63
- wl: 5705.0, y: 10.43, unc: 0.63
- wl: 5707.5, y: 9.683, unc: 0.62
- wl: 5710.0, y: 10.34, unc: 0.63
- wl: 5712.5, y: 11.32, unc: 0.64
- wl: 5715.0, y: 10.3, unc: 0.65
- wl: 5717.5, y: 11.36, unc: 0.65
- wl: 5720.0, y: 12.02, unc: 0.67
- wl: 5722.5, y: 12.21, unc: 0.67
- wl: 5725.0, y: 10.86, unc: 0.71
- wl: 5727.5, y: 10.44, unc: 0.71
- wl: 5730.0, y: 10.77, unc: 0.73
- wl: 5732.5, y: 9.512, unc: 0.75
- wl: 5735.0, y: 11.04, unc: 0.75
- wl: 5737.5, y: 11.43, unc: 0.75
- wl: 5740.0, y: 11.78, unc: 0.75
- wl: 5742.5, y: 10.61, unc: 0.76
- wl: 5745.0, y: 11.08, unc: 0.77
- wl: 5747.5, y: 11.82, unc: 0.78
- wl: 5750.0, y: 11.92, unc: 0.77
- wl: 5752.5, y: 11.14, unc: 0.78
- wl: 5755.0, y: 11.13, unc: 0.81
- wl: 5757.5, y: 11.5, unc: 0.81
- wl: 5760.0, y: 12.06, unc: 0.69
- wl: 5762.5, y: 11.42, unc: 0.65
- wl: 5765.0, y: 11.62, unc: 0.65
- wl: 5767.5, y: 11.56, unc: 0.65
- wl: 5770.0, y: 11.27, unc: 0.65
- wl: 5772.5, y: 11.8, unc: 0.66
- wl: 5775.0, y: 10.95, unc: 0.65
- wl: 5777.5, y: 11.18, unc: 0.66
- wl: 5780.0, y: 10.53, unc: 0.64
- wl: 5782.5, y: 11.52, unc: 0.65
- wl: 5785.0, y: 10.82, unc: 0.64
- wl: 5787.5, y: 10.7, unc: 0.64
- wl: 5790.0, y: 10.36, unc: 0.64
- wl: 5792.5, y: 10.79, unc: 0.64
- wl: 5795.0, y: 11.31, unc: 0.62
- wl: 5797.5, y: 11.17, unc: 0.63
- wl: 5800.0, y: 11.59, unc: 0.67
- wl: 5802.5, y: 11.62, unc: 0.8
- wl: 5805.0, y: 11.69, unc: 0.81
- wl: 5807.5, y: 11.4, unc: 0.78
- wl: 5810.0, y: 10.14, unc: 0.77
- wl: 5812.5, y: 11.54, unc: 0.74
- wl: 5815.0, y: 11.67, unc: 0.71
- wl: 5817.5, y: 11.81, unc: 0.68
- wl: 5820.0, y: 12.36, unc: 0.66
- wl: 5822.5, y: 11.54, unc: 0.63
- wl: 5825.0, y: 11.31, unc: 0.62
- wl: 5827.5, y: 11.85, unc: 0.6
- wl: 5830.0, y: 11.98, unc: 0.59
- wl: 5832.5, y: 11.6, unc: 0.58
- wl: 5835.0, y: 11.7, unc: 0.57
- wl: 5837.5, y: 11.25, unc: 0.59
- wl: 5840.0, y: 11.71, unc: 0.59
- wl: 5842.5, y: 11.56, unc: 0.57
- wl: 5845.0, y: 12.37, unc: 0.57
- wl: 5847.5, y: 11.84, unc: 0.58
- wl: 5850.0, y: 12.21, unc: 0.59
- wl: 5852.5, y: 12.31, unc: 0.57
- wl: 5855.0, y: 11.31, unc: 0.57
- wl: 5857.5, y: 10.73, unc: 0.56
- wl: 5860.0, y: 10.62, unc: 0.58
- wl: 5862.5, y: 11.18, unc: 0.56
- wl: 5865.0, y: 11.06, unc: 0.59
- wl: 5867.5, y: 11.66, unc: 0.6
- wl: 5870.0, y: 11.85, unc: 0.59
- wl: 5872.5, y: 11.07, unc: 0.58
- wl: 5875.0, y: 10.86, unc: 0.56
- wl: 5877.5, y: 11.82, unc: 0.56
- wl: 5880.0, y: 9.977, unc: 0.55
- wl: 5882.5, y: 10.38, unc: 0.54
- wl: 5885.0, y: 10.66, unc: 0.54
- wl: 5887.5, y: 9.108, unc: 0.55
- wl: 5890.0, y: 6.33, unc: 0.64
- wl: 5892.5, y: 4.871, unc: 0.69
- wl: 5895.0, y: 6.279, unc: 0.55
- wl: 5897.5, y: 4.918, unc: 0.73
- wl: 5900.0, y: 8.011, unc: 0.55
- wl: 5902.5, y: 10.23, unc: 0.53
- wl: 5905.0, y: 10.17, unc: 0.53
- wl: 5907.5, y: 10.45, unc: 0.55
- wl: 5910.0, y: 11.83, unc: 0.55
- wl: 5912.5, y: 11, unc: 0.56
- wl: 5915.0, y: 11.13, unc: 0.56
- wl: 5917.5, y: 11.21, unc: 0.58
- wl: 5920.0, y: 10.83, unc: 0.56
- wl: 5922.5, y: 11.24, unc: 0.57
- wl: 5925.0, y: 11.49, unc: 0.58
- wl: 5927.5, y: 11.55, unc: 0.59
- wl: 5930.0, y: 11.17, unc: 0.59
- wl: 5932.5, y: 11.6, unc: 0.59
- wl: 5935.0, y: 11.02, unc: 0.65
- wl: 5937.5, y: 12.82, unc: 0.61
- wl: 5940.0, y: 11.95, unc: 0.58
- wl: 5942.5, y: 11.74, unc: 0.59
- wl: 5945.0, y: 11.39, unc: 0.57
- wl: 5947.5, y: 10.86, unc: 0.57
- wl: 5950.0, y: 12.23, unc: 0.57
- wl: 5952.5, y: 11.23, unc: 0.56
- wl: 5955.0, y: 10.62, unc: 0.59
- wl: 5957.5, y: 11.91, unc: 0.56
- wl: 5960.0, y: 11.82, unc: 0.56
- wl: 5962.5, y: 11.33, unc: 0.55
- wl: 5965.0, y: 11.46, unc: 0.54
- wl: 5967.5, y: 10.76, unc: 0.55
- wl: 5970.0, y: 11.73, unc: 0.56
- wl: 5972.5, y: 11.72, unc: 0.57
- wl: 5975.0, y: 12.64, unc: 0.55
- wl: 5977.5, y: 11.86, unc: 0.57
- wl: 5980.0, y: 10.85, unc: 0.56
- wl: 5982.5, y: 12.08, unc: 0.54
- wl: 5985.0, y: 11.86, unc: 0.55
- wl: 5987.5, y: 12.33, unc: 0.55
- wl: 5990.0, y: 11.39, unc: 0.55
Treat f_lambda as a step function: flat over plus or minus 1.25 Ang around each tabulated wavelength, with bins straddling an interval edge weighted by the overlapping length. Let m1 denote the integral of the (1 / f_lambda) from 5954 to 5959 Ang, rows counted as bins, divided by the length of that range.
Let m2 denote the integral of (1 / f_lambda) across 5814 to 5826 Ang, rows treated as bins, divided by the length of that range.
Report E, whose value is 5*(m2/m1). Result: 4.8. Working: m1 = 0.0886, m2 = 0.0852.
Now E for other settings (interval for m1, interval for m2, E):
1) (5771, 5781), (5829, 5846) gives 4.7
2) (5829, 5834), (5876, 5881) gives 5.4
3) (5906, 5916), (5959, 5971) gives 4.9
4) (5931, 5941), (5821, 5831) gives 5.1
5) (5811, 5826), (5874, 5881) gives 5.4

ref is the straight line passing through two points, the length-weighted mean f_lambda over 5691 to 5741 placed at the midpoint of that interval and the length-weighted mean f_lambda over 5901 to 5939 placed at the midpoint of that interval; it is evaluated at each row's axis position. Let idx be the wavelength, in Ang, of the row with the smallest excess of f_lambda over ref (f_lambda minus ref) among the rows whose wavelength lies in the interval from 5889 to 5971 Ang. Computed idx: 5892.5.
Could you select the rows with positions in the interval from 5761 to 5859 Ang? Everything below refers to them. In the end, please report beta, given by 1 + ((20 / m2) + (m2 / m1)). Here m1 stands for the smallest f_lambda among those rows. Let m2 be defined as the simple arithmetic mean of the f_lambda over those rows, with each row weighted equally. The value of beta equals 3.88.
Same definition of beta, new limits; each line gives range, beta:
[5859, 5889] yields 4.03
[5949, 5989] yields 3.81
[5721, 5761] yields 3.96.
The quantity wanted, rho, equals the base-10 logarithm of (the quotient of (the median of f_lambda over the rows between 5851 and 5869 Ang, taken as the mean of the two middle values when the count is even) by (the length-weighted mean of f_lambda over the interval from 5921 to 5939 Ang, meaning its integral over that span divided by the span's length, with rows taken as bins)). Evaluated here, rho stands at -0.014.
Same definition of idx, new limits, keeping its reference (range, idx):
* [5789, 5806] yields 5790.0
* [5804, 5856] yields 5810.0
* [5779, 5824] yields 5810.0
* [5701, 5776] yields 5732.5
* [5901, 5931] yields 5905.0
